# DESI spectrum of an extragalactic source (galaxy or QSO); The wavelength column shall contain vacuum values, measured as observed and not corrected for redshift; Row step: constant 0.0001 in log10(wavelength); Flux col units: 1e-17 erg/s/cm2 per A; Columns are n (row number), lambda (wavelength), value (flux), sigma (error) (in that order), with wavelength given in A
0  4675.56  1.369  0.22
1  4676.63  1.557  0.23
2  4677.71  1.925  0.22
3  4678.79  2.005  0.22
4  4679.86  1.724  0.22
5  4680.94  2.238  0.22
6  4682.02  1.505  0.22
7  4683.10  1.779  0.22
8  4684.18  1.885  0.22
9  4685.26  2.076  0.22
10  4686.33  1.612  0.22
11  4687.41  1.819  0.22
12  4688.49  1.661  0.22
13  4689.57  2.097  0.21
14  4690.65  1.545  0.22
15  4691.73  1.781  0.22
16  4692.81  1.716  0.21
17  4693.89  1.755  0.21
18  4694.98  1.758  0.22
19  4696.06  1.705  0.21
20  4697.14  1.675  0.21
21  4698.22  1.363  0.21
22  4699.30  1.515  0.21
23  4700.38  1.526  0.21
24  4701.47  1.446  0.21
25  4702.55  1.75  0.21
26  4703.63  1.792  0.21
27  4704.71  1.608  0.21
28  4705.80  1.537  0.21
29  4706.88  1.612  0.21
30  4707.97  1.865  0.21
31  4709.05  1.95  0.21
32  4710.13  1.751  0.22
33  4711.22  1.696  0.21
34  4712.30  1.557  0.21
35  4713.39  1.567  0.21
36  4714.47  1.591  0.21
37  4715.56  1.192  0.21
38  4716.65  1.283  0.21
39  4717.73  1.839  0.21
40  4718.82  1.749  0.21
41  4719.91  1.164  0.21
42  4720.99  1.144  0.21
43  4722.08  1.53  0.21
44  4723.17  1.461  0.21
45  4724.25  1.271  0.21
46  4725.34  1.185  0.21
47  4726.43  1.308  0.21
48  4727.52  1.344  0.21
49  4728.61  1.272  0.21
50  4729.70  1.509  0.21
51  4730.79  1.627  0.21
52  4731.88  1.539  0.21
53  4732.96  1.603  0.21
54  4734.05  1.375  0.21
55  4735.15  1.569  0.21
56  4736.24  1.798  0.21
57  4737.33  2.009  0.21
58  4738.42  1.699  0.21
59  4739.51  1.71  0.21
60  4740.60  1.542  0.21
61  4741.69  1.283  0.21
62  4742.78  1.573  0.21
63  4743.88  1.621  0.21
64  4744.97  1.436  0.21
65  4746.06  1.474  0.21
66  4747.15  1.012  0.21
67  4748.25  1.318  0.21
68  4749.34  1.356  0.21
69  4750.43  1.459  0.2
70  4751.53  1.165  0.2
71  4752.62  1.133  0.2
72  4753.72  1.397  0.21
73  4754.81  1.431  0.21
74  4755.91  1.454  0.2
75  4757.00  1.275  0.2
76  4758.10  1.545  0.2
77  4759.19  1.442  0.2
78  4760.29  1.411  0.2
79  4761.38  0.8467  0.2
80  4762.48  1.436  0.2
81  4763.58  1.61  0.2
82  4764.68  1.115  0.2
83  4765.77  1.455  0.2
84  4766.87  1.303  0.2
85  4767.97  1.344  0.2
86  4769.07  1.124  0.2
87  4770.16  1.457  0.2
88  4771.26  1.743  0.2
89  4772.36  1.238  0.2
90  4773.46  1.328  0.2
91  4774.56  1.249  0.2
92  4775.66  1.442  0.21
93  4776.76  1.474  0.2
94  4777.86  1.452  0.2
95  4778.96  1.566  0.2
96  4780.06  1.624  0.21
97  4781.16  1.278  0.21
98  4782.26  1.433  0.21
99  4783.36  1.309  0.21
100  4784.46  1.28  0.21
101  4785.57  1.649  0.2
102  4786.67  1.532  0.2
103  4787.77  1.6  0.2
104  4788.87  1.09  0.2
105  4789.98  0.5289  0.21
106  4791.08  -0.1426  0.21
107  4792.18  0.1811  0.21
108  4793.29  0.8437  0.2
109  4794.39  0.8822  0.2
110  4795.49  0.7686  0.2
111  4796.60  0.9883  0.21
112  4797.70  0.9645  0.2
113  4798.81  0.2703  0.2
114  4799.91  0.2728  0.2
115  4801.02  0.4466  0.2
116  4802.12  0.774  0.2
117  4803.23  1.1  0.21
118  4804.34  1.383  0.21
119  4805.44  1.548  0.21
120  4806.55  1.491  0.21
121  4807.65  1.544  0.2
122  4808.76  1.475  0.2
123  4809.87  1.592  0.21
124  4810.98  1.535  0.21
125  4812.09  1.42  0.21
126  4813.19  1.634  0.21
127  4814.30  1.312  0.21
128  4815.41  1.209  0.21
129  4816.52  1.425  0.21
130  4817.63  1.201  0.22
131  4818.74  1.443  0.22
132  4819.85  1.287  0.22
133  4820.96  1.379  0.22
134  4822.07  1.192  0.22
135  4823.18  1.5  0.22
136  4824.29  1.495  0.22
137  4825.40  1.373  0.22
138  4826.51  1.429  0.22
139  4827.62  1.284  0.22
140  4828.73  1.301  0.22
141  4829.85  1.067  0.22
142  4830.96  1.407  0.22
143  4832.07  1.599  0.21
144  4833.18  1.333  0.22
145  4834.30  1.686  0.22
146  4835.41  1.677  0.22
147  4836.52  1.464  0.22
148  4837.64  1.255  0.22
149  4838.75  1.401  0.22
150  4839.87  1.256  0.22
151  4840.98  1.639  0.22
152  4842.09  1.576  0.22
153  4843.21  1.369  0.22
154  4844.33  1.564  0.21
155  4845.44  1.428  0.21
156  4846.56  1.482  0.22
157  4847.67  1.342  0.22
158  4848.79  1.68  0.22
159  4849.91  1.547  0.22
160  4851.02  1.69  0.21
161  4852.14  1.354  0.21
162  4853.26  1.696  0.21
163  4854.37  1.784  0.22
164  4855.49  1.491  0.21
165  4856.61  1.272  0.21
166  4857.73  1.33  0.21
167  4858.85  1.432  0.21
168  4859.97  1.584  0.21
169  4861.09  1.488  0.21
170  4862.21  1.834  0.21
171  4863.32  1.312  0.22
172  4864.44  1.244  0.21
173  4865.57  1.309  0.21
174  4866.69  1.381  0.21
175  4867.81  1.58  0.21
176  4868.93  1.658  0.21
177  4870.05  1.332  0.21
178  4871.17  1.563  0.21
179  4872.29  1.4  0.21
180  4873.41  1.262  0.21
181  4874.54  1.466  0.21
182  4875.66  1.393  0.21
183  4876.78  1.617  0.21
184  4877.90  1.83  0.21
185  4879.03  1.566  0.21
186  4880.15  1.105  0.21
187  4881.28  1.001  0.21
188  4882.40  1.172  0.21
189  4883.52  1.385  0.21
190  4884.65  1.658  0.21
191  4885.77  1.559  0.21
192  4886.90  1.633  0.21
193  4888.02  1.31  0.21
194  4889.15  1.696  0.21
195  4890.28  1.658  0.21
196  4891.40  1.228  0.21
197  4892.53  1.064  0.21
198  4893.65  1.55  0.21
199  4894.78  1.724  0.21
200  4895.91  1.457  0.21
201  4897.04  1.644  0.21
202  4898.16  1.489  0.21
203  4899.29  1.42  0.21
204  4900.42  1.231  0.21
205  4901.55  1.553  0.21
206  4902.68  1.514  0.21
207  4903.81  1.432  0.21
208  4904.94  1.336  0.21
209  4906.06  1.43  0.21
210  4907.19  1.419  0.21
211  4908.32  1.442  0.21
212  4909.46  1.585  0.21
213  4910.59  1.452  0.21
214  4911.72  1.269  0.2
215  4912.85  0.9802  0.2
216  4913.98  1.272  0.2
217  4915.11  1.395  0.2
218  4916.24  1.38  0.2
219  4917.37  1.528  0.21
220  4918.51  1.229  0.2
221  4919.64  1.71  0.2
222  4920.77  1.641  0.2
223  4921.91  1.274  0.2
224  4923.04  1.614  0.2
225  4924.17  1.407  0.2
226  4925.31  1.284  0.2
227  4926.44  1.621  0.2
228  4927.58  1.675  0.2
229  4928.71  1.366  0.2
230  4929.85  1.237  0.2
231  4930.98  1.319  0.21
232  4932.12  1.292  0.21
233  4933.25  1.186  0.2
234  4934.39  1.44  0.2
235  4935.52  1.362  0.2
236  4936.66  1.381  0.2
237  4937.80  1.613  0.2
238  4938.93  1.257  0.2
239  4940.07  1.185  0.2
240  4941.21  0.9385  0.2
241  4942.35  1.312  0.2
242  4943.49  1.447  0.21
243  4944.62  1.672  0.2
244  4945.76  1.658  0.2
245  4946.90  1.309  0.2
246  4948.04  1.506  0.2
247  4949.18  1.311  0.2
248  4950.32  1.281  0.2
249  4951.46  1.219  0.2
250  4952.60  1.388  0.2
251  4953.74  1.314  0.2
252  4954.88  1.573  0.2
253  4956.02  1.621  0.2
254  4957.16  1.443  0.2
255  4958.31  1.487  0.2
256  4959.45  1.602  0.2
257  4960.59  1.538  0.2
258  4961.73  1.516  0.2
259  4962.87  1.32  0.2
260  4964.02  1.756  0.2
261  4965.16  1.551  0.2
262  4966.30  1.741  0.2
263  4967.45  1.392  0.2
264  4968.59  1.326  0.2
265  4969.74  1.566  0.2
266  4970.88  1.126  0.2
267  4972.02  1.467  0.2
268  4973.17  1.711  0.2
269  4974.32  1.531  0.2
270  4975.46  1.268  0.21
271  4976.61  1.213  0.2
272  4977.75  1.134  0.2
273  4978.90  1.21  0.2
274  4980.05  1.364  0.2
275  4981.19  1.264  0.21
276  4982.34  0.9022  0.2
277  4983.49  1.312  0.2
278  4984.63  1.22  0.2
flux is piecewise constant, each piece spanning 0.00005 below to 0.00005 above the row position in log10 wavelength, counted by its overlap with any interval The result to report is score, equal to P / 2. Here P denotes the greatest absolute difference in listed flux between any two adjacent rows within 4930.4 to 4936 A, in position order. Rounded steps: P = 0.254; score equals 0.127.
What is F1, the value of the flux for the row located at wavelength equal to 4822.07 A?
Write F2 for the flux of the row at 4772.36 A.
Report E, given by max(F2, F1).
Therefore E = 1.2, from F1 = 1.192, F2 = 1.238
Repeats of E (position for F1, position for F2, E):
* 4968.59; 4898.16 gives 1.5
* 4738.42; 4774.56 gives 1.7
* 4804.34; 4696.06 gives 1.7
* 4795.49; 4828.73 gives 1.3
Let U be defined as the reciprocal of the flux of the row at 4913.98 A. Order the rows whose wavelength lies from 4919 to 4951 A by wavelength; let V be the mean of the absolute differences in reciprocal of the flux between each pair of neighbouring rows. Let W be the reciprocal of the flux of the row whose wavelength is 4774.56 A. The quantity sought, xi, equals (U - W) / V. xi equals -0.1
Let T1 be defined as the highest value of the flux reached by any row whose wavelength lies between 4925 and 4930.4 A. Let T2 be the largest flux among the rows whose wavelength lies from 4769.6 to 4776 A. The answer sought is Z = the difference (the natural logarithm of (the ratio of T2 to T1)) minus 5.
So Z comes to -4.96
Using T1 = 1.675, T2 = 1.743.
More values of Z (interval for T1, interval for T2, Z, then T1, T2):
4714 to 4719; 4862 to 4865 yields -5.00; 1.839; 1.834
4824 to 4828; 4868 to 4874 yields -4.90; 1.495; 1.658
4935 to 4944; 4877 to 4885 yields -4.87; 1.613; 1.83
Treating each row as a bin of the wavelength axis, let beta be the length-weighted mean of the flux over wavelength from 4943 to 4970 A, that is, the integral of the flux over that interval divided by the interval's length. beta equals 1.480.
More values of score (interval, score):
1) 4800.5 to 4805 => 0.164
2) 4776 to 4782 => 0.173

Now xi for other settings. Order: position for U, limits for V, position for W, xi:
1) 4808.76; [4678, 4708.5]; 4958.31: 0.1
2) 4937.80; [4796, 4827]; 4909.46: 0.0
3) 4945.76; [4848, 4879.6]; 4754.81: -1.1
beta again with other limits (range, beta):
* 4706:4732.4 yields 1.500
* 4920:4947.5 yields 1.398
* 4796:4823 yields 1.207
